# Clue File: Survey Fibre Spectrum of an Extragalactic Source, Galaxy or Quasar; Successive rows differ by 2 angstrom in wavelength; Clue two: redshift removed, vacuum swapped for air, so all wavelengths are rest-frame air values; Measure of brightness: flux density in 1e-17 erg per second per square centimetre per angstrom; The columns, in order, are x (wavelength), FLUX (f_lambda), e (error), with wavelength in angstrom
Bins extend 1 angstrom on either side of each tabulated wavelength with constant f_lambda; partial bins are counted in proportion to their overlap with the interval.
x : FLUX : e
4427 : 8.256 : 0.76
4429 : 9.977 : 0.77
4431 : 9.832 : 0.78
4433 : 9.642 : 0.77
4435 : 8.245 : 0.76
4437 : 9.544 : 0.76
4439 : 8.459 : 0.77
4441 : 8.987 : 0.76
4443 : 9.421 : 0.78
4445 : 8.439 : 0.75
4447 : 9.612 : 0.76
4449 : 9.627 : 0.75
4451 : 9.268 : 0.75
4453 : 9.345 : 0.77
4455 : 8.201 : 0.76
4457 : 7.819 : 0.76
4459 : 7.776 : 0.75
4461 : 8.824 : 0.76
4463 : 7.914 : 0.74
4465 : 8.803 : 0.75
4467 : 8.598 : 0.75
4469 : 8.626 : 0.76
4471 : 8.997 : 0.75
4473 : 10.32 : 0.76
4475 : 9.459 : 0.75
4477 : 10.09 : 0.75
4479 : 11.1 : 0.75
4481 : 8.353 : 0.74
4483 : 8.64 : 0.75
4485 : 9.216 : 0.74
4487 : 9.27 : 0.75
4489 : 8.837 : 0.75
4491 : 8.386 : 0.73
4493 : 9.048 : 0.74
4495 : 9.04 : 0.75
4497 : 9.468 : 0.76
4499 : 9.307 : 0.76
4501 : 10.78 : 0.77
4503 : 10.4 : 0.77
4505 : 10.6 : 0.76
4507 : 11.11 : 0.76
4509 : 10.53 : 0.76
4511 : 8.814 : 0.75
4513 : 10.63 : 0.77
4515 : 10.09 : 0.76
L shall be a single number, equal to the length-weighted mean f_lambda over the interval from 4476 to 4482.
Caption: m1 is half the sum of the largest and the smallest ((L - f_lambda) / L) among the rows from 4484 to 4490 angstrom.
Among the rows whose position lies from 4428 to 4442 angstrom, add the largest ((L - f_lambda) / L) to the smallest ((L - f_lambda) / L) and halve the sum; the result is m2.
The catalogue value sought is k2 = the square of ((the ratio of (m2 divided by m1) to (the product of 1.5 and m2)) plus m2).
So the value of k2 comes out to 70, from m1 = 0.081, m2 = 0.07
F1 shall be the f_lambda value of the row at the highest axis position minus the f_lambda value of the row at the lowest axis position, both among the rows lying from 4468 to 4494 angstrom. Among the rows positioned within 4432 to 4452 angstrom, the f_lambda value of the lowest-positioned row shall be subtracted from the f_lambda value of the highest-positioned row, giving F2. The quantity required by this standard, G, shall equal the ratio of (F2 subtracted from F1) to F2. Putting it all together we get -2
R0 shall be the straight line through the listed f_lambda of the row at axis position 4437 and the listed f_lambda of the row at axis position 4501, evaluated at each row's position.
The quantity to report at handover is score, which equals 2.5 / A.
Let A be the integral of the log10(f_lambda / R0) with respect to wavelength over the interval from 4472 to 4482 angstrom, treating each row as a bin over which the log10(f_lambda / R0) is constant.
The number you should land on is -11.7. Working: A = -0.21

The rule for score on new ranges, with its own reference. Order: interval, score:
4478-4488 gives -4.9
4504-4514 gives -9.7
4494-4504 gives -6.1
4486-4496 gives -3.3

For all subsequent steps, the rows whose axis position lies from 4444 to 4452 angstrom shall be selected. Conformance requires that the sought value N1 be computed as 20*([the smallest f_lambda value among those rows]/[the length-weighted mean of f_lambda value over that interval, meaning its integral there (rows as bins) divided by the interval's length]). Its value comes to 18.3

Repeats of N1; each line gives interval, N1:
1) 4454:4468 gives 18.8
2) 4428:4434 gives 19.6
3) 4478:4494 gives 18.3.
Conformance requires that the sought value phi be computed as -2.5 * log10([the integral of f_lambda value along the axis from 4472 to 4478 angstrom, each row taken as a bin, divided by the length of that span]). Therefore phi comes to -2.495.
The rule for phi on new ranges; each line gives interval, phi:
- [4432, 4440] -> -2.382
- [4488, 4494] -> -2.356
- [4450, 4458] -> -2.344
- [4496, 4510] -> -2.534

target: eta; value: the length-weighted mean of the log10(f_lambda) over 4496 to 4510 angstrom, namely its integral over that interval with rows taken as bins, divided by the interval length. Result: 1.01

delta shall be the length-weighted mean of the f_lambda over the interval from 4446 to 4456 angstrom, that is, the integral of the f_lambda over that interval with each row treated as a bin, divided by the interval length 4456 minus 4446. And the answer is 9.2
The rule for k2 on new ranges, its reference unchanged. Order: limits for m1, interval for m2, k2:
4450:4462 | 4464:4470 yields 27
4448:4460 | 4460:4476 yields 34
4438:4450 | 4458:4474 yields 66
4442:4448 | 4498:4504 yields 63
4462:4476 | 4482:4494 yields 83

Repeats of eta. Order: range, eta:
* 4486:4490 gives 0.96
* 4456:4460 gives 0.89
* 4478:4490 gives 0.96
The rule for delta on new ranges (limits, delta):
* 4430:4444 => 9.2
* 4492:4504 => 9.7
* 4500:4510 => 10.7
